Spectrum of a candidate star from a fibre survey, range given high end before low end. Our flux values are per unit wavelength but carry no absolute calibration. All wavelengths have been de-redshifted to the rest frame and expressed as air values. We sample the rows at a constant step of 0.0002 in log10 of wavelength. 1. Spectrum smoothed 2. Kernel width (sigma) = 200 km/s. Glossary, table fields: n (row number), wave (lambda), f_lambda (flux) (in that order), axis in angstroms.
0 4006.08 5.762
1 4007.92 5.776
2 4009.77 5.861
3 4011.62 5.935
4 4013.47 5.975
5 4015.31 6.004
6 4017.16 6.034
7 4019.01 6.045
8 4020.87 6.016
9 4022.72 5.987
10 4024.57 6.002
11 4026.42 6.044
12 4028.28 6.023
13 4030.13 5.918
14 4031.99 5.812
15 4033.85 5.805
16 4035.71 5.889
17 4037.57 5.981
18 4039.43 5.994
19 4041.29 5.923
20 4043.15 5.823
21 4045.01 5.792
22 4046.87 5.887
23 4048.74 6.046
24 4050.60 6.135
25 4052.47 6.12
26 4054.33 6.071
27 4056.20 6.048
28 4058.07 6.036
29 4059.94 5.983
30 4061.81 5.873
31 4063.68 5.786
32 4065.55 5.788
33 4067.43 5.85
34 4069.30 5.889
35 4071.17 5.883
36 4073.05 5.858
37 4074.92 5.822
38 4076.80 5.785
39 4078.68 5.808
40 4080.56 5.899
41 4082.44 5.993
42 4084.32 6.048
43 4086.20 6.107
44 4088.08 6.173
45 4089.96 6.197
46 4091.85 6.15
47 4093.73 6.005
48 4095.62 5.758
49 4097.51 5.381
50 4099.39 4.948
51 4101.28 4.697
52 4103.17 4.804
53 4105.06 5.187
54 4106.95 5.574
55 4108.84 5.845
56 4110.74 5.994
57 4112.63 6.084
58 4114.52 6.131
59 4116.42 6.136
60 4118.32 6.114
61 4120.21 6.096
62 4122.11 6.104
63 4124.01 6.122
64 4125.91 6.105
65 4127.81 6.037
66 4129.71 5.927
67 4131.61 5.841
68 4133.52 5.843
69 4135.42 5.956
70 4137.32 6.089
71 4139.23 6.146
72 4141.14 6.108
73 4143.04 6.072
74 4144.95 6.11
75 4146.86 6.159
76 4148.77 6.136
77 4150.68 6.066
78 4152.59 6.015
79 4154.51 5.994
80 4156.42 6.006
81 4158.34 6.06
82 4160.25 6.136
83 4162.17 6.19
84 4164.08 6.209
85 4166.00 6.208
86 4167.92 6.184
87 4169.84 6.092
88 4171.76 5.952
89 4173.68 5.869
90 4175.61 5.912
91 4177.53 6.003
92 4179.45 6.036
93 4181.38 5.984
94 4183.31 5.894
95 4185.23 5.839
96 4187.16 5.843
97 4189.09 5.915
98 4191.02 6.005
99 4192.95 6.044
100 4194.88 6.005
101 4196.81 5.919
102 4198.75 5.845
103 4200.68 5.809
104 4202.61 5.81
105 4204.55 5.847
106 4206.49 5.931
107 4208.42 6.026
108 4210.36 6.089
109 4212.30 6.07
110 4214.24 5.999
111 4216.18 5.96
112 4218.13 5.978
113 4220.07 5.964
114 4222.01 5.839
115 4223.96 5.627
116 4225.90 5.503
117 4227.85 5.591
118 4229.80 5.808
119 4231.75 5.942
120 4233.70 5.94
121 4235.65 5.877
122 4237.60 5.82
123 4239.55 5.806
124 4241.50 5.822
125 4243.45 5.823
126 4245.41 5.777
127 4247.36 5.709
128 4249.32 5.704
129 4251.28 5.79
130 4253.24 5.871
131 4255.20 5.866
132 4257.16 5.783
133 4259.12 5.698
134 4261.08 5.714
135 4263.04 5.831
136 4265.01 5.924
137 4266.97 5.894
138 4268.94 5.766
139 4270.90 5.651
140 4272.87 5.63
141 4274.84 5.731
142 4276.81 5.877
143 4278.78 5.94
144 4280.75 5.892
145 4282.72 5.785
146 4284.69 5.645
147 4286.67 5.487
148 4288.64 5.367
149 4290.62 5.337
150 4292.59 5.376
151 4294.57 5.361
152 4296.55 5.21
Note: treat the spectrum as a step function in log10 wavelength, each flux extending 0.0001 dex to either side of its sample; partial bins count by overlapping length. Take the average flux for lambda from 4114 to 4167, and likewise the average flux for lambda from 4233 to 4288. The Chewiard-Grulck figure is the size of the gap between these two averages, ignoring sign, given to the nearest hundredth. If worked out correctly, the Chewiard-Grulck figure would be 0.29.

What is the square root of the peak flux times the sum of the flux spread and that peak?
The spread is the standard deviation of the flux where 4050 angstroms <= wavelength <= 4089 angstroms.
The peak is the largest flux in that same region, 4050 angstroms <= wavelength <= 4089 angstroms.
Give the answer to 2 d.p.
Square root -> 6.24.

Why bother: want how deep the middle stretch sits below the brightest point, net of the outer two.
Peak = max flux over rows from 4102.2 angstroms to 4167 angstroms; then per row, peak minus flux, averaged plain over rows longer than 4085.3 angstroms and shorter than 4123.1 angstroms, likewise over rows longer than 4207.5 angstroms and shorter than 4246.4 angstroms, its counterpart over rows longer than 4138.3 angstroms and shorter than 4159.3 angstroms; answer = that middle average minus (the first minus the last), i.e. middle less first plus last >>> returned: 0.0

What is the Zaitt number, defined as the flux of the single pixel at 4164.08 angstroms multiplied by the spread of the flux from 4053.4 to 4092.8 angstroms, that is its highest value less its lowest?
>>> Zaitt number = 2.6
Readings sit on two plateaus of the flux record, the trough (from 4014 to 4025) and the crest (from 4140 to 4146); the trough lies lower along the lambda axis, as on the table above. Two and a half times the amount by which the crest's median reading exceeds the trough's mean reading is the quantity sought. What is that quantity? 0.23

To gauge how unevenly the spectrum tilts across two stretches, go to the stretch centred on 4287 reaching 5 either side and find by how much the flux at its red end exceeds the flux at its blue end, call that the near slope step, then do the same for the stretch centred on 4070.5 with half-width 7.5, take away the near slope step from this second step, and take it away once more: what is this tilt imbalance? 0.9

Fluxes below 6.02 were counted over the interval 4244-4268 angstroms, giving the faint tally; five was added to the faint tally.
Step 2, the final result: 17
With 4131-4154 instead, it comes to 9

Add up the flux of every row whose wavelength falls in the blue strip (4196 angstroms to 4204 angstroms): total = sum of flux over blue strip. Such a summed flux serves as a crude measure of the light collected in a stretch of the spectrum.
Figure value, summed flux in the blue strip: 23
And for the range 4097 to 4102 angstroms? 15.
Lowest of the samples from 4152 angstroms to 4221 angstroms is 5.809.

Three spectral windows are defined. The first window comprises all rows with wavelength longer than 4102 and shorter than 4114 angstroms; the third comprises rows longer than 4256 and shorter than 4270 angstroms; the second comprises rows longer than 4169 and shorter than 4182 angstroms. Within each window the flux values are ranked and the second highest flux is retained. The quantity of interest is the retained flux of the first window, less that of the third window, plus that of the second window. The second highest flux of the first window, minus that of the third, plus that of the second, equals 6.14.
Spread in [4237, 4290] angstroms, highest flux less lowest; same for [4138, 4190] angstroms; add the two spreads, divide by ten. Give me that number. 0.09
